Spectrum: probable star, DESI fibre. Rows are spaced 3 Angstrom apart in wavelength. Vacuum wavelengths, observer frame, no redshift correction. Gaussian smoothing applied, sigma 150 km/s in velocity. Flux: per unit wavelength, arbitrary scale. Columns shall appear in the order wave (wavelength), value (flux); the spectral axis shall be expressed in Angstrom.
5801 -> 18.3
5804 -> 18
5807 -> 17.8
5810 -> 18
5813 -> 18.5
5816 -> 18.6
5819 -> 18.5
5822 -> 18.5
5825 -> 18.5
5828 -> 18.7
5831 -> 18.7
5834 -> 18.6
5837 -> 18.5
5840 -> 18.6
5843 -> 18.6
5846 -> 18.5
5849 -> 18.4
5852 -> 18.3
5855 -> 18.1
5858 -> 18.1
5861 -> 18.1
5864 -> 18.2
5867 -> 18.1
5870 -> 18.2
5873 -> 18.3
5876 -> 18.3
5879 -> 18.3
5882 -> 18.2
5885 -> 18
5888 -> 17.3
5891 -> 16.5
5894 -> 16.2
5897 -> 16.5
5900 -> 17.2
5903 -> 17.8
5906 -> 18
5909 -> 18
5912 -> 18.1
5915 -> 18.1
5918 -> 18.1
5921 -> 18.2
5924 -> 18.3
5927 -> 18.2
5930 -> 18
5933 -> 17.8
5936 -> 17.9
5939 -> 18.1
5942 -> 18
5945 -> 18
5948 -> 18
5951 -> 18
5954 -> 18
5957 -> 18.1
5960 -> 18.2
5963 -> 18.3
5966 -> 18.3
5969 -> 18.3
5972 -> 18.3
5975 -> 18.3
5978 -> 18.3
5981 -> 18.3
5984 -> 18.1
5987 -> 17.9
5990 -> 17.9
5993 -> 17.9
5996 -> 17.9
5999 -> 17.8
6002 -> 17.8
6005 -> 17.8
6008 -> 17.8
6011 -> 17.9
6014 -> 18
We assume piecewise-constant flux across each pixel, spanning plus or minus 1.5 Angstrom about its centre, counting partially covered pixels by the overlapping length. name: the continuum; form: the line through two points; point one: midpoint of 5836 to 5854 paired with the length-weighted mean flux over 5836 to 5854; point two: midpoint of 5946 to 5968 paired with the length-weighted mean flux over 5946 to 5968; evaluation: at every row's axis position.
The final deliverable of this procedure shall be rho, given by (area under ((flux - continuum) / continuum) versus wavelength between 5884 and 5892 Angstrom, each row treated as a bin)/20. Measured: -0.023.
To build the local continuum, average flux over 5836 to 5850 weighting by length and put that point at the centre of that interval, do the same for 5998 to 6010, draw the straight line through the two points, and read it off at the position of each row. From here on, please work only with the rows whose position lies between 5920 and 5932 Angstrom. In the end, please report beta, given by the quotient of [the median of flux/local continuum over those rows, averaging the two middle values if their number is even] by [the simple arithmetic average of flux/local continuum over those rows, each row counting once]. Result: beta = 1.00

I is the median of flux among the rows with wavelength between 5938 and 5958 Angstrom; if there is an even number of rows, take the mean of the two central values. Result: 18.0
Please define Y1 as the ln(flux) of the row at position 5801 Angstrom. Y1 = 2.91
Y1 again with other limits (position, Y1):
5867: 2.90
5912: 2.90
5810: 2.89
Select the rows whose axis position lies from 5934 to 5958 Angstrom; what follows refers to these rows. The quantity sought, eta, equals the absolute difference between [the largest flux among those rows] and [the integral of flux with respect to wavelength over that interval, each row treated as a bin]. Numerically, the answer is 414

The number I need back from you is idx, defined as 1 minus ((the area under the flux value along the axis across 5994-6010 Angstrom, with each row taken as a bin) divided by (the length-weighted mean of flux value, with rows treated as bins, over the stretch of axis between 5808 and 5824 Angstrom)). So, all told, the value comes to -14.5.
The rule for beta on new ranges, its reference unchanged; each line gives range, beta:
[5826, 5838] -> 1.00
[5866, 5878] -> 1.00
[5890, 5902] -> 0.99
